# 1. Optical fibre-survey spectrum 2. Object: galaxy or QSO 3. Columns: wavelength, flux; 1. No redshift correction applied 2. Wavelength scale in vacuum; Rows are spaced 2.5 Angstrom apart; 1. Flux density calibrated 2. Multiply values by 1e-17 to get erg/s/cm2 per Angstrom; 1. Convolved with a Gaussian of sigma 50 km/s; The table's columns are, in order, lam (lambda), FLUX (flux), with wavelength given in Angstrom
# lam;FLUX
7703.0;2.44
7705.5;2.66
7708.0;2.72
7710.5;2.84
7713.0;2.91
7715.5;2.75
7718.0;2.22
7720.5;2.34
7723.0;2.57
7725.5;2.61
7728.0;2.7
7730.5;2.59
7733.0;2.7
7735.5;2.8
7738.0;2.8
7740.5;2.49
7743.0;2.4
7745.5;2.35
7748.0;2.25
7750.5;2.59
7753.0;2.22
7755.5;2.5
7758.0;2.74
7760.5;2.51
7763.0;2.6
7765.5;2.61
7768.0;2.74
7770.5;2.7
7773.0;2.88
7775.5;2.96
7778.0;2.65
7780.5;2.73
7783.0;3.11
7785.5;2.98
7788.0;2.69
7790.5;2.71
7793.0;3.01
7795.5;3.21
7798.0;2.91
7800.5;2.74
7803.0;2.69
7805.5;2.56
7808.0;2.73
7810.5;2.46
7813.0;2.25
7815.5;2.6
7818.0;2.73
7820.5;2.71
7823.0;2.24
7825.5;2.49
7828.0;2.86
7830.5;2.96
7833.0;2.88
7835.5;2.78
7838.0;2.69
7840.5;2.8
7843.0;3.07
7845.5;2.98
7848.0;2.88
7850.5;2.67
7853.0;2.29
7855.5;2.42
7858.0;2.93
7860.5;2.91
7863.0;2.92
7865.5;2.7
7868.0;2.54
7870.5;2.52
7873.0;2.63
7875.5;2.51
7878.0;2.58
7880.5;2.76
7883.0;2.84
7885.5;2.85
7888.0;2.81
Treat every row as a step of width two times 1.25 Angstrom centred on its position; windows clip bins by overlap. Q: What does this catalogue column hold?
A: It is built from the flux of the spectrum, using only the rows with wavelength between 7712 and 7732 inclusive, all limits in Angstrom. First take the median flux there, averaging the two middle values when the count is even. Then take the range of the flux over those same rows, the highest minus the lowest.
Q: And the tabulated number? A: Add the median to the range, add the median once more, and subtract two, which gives 3.89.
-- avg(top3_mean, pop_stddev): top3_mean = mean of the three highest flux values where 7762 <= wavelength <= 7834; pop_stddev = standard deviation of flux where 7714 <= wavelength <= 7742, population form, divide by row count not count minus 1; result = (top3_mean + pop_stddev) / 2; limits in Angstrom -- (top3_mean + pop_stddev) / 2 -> 1.64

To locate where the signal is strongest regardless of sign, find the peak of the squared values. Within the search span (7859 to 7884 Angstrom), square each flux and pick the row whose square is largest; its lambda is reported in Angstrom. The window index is 7863.0 Angstrom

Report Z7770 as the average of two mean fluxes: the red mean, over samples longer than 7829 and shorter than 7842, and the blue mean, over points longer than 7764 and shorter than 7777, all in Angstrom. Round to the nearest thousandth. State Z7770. 2.800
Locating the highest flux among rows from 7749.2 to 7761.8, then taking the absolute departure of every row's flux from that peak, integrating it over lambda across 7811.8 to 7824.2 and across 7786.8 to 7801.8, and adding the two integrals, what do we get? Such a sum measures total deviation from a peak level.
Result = 5.4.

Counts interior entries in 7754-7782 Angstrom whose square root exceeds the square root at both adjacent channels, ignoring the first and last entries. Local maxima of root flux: 3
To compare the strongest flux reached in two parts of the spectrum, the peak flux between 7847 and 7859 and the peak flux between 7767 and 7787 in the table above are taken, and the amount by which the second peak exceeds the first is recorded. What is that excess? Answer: 0.18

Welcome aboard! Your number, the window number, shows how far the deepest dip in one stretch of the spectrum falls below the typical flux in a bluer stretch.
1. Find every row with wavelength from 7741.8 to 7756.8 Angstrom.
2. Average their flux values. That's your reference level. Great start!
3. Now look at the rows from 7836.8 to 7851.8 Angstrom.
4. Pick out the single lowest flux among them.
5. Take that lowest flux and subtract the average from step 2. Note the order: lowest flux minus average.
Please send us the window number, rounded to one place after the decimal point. 0.3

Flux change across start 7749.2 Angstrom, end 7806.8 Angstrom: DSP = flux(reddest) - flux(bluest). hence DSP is -0.030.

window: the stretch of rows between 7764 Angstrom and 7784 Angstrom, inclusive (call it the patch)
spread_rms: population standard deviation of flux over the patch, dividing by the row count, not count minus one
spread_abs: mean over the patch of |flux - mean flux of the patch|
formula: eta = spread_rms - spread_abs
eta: 0.021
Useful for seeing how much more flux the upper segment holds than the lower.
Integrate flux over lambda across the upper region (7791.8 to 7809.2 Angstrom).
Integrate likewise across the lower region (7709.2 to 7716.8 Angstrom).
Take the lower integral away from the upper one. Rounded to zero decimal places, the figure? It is 28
